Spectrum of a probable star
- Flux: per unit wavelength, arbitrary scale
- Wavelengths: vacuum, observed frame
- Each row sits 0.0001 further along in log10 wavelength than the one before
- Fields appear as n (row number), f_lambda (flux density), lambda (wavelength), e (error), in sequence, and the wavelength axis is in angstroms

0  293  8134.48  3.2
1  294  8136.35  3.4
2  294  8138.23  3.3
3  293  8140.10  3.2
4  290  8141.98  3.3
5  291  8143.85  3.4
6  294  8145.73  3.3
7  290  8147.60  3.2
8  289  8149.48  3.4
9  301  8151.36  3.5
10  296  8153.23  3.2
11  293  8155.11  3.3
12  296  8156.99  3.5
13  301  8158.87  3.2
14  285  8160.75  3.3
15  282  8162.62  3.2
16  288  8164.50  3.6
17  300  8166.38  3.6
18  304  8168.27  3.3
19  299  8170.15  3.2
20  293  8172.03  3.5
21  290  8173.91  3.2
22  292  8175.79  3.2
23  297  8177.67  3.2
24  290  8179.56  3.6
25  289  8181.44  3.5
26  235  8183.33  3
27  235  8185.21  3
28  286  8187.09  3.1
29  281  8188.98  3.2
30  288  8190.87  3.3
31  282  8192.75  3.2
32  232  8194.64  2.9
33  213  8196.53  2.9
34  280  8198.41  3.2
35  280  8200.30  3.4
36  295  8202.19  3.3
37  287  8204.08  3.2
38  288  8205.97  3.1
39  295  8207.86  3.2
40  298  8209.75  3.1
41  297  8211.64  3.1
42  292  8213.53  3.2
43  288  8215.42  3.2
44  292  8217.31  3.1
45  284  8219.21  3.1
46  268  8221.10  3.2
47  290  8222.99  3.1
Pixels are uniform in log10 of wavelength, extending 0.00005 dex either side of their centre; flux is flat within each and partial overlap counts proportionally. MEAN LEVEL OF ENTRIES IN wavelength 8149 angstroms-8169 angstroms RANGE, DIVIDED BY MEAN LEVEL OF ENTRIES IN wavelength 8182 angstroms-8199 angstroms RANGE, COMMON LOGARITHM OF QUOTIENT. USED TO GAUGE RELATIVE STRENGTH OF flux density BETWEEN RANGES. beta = 0.05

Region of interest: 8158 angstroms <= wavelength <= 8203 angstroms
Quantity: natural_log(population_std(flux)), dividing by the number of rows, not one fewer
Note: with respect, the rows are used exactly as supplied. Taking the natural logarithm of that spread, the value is 3.2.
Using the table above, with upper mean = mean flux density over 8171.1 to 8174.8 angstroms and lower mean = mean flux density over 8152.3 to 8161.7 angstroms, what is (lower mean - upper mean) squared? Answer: 7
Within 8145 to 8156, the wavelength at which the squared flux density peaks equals 8151.36 angstroms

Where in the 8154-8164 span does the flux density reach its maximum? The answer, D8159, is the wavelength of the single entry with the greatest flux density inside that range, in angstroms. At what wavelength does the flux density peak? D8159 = 8158.87 angstroms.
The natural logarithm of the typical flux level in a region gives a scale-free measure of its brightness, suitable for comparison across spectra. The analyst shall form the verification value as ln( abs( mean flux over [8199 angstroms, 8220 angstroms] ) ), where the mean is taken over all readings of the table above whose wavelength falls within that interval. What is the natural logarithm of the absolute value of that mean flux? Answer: 5.67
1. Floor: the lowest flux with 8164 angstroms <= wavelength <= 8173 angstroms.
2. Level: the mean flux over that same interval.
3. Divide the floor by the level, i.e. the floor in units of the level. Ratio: 0.970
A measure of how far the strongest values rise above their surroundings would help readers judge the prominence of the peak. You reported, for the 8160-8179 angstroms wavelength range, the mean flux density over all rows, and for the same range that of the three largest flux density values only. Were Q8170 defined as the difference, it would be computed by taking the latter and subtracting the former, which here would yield 8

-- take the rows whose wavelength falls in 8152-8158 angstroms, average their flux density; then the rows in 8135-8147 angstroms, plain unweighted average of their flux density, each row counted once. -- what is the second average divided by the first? 0.99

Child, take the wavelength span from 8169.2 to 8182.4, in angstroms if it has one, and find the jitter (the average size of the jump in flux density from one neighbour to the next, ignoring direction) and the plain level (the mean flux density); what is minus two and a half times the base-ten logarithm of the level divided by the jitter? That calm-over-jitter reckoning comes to -4.7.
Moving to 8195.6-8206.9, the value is -2.9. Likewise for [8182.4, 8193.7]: -3.2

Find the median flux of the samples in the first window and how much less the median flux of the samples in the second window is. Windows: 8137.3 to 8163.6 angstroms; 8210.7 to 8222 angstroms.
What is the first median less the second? 3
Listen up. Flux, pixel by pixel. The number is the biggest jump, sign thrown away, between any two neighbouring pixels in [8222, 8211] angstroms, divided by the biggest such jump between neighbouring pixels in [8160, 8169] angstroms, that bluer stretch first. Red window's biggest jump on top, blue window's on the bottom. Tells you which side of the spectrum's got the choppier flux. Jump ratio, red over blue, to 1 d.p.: 1.3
